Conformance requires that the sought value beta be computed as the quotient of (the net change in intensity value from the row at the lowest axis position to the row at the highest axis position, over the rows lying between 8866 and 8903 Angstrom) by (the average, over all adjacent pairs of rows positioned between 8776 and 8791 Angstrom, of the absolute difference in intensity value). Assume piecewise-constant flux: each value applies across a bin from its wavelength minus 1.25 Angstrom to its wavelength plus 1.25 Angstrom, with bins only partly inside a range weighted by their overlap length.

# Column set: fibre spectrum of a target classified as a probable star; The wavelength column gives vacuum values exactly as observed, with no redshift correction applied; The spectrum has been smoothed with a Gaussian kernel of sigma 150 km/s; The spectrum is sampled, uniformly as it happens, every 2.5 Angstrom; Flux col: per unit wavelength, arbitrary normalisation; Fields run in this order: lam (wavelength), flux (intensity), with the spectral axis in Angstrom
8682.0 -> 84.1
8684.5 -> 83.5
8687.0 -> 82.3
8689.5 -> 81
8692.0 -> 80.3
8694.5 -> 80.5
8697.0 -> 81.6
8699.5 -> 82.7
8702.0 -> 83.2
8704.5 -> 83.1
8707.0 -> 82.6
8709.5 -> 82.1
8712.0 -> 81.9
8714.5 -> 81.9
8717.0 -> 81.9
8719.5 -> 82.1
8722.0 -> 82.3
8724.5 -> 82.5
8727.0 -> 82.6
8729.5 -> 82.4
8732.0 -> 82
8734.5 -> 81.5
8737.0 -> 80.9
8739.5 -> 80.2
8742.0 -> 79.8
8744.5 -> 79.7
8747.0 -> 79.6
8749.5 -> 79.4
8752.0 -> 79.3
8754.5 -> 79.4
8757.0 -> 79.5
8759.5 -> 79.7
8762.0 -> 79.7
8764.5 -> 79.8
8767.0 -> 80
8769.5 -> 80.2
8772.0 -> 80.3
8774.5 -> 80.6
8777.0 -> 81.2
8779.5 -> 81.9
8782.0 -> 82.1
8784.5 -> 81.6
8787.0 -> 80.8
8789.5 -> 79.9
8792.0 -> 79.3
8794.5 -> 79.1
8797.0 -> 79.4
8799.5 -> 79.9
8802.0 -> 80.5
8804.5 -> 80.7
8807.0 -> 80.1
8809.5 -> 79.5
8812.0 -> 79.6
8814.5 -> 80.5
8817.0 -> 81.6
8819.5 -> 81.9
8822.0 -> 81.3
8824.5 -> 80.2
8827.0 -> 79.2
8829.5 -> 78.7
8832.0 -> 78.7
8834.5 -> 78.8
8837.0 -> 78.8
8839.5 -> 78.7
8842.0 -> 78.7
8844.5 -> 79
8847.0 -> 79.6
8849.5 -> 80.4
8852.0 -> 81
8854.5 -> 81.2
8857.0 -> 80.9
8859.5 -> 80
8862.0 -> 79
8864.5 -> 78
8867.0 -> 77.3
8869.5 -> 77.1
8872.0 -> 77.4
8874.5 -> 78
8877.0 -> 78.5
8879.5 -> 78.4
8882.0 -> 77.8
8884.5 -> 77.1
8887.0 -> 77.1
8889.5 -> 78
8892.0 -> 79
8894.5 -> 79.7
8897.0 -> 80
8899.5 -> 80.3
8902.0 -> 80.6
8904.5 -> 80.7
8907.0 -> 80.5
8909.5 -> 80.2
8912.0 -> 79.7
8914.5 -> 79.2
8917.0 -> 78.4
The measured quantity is 5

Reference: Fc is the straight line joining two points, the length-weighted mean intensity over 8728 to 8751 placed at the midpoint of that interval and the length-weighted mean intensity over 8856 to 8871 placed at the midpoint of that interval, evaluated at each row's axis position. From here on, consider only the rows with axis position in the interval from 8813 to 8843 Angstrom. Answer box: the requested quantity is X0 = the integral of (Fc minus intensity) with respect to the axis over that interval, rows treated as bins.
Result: -16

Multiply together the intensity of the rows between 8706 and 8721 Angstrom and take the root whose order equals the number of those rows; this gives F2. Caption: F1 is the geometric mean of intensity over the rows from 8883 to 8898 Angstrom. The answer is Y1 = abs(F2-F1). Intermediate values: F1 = 78.47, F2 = 82.1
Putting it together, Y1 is 3.6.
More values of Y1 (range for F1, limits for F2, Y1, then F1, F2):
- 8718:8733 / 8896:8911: 1.9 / 82.32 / 80.4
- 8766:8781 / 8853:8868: 1.3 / 80.70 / 79.4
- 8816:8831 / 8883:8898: 2.0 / 80.47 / 78.5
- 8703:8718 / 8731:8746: 1.6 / 82.25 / 80.7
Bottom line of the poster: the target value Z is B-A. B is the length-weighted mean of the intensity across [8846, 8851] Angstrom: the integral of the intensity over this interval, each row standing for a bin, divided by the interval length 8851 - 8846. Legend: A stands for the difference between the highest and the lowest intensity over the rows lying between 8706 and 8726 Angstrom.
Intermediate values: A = 0.7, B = 80.1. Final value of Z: 79.4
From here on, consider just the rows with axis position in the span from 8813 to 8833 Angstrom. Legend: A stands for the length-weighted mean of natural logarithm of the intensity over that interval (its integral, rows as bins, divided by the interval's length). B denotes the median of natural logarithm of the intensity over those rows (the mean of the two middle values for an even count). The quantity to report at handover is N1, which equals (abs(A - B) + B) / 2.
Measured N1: 2.19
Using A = 4.39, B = 4.39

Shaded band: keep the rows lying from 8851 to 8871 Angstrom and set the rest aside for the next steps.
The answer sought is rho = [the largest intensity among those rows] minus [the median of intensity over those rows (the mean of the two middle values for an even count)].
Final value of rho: 1.7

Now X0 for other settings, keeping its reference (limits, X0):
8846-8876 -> -14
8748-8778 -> 10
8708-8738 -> -34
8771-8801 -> -19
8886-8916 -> -46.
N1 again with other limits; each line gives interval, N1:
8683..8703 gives 2.20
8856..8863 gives 2.19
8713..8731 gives 2.21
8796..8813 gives 2.19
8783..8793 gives 2.19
